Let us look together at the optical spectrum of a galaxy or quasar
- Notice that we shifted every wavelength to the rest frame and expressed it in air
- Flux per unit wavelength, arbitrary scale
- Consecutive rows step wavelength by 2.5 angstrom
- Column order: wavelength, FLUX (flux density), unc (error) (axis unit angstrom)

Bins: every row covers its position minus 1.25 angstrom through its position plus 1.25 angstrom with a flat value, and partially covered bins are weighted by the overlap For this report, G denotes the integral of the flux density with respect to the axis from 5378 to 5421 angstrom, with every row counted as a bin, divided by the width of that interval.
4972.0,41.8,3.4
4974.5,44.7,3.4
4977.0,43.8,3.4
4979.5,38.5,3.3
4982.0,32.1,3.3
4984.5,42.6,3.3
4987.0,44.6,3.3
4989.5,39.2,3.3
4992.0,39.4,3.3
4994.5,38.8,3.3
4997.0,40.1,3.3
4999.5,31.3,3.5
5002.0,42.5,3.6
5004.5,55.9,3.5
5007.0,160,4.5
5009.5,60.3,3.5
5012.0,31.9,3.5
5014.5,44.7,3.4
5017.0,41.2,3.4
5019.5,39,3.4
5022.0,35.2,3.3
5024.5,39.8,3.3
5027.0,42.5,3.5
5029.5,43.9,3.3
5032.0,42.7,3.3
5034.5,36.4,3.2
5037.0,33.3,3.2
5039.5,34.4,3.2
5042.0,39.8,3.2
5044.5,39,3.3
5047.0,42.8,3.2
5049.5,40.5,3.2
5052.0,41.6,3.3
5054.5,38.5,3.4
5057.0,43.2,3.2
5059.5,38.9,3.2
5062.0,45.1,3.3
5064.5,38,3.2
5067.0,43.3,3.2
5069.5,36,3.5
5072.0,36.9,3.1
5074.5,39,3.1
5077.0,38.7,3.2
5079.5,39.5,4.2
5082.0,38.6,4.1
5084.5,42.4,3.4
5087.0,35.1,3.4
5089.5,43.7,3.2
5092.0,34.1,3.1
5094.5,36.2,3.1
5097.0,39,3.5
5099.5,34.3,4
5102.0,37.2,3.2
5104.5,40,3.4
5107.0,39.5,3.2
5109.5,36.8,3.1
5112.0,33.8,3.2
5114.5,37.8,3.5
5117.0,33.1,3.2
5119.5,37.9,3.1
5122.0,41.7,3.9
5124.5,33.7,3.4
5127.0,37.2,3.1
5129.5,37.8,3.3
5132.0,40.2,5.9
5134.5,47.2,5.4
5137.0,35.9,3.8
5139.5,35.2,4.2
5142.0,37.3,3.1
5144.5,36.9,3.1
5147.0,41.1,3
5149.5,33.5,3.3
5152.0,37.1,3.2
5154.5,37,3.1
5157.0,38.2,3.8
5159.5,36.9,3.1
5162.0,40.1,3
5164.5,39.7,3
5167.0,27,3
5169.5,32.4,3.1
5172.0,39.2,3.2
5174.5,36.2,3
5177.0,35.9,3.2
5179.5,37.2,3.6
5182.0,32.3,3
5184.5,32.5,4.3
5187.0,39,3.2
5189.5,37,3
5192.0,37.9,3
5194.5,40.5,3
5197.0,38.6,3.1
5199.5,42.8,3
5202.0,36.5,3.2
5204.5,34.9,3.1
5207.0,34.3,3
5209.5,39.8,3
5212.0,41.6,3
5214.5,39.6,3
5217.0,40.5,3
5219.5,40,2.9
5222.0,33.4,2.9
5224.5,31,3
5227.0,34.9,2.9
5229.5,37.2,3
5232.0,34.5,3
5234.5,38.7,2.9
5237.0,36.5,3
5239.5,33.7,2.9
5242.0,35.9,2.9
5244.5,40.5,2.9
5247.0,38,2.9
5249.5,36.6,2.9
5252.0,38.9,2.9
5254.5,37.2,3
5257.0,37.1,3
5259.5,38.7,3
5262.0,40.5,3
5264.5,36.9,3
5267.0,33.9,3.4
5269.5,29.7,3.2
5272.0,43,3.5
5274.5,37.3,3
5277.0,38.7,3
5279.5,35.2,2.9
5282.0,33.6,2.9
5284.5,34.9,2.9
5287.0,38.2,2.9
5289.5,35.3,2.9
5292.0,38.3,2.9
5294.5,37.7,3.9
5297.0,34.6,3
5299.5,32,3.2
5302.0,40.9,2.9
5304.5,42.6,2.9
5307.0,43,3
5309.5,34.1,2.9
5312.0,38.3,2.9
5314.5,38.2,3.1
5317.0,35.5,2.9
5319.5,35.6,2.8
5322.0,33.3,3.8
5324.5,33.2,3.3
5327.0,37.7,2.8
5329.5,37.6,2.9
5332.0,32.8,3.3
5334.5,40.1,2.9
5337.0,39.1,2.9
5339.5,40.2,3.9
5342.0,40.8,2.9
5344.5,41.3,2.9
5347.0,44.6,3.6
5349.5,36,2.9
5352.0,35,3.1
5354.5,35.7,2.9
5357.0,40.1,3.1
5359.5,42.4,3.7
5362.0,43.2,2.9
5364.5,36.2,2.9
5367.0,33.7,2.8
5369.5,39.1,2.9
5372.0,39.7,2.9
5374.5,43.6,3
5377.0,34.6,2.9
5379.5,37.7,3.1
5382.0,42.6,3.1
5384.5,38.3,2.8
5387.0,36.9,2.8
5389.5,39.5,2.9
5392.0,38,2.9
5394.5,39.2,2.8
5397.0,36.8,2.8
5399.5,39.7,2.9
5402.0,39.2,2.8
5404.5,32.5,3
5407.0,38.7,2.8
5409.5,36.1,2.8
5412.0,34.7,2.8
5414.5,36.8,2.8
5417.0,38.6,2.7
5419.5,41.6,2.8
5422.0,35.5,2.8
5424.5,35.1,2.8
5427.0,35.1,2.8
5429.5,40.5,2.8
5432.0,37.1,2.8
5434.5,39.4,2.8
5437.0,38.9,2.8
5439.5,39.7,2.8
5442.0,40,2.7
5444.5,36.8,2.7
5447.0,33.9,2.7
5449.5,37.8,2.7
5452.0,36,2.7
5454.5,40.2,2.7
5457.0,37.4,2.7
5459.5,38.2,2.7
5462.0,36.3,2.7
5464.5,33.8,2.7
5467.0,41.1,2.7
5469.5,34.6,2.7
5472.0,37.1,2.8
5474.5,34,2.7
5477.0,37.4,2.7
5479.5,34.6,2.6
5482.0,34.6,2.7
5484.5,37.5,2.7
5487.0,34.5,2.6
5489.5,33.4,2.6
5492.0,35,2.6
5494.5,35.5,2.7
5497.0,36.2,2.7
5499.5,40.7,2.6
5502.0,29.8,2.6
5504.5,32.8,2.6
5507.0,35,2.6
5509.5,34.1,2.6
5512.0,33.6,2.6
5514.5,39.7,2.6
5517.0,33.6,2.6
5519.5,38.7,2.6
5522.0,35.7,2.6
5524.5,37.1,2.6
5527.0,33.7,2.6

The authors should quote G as 38.0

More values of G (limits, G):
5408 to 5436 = 37.3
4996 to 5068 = 45.1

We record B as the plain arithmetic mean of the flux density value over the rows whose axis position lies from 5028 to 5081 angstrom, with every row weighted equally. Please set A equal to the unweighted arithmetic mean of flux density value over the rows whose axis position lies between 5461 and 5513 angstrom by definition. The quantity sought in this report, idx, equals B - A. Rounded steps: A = 35.3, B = 39.6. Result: 4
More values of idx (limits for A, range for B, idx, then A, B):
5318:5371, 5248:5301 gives -1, 38.0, 36.6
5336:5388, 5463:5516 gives -4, 39.1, 35.5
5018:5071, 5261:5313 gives -3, 39.7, 37.1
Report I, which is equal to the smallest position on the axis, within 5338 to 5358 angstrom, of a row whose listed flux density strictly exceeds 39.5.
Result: 5339.5 angstrom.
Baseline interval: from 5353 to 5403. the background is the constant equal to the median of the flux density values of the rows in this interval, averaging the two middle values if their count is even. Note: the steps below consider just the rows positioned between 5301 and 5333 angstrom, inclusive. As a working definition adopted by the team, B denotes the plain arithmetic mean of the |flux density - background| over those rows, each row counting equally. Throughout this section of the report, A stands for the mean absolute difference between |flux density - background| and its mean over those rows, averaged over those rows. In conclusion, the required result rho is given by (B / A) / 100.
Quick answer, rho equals 0.0211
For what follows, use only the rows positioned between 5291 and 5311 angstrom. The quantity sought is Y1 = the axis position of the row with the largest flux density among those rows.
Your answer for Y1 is 5307.0 angstrom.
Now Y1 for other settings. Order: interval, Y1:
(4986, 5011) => 5007.0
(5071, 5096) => 5089.5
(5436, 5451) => 5442.0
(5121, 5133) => 5122.0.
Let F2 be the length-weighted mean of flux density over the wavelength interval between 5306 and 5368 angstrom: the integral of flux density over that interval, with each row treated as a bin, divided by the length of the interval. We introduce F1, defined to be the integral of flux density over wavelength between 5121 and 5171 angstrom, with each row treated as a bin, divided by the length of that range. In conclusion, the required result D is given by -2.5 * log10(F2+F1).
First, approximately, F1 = 37.3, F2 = 37.9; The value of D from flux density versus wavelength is -4.69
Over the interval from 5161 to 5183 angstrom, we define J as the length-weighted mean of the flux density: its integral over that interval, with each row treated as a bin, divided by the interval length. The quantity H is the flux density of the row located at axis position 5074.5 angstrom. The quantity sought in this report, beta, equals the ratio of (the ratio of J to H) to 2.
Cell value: 0.46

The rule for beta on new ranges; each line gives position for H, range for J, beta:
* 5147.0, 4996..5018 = 0.69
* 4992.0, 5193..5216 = 0.49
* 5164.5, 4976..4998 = 0.50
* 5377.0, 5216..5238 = 0.52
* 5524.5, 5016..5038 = 0.53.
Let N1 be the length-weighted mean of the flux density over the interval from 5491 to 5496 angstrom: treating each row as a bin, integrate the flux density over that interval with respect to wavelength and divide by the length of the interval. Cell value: 35.3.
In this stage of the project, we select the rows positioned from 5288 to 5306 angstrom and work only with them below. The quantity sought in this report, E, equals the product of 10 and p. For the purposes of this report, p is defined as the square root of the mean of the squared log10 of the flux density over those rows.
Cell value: 15.7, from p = 1.571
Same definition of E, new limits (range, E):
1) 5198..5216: 15.8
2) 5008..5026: 16.1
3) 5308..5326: 15.5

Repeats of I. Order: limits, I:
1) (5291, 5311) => 5302.0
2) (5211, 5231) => 5212.0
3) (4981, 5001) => 4984.5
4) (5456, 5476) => 5467.0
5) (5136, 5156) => 5147.0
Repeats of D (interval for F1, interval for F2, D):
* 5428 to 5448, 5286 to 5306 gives -4.70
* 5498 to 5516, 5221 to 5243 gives -4.62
